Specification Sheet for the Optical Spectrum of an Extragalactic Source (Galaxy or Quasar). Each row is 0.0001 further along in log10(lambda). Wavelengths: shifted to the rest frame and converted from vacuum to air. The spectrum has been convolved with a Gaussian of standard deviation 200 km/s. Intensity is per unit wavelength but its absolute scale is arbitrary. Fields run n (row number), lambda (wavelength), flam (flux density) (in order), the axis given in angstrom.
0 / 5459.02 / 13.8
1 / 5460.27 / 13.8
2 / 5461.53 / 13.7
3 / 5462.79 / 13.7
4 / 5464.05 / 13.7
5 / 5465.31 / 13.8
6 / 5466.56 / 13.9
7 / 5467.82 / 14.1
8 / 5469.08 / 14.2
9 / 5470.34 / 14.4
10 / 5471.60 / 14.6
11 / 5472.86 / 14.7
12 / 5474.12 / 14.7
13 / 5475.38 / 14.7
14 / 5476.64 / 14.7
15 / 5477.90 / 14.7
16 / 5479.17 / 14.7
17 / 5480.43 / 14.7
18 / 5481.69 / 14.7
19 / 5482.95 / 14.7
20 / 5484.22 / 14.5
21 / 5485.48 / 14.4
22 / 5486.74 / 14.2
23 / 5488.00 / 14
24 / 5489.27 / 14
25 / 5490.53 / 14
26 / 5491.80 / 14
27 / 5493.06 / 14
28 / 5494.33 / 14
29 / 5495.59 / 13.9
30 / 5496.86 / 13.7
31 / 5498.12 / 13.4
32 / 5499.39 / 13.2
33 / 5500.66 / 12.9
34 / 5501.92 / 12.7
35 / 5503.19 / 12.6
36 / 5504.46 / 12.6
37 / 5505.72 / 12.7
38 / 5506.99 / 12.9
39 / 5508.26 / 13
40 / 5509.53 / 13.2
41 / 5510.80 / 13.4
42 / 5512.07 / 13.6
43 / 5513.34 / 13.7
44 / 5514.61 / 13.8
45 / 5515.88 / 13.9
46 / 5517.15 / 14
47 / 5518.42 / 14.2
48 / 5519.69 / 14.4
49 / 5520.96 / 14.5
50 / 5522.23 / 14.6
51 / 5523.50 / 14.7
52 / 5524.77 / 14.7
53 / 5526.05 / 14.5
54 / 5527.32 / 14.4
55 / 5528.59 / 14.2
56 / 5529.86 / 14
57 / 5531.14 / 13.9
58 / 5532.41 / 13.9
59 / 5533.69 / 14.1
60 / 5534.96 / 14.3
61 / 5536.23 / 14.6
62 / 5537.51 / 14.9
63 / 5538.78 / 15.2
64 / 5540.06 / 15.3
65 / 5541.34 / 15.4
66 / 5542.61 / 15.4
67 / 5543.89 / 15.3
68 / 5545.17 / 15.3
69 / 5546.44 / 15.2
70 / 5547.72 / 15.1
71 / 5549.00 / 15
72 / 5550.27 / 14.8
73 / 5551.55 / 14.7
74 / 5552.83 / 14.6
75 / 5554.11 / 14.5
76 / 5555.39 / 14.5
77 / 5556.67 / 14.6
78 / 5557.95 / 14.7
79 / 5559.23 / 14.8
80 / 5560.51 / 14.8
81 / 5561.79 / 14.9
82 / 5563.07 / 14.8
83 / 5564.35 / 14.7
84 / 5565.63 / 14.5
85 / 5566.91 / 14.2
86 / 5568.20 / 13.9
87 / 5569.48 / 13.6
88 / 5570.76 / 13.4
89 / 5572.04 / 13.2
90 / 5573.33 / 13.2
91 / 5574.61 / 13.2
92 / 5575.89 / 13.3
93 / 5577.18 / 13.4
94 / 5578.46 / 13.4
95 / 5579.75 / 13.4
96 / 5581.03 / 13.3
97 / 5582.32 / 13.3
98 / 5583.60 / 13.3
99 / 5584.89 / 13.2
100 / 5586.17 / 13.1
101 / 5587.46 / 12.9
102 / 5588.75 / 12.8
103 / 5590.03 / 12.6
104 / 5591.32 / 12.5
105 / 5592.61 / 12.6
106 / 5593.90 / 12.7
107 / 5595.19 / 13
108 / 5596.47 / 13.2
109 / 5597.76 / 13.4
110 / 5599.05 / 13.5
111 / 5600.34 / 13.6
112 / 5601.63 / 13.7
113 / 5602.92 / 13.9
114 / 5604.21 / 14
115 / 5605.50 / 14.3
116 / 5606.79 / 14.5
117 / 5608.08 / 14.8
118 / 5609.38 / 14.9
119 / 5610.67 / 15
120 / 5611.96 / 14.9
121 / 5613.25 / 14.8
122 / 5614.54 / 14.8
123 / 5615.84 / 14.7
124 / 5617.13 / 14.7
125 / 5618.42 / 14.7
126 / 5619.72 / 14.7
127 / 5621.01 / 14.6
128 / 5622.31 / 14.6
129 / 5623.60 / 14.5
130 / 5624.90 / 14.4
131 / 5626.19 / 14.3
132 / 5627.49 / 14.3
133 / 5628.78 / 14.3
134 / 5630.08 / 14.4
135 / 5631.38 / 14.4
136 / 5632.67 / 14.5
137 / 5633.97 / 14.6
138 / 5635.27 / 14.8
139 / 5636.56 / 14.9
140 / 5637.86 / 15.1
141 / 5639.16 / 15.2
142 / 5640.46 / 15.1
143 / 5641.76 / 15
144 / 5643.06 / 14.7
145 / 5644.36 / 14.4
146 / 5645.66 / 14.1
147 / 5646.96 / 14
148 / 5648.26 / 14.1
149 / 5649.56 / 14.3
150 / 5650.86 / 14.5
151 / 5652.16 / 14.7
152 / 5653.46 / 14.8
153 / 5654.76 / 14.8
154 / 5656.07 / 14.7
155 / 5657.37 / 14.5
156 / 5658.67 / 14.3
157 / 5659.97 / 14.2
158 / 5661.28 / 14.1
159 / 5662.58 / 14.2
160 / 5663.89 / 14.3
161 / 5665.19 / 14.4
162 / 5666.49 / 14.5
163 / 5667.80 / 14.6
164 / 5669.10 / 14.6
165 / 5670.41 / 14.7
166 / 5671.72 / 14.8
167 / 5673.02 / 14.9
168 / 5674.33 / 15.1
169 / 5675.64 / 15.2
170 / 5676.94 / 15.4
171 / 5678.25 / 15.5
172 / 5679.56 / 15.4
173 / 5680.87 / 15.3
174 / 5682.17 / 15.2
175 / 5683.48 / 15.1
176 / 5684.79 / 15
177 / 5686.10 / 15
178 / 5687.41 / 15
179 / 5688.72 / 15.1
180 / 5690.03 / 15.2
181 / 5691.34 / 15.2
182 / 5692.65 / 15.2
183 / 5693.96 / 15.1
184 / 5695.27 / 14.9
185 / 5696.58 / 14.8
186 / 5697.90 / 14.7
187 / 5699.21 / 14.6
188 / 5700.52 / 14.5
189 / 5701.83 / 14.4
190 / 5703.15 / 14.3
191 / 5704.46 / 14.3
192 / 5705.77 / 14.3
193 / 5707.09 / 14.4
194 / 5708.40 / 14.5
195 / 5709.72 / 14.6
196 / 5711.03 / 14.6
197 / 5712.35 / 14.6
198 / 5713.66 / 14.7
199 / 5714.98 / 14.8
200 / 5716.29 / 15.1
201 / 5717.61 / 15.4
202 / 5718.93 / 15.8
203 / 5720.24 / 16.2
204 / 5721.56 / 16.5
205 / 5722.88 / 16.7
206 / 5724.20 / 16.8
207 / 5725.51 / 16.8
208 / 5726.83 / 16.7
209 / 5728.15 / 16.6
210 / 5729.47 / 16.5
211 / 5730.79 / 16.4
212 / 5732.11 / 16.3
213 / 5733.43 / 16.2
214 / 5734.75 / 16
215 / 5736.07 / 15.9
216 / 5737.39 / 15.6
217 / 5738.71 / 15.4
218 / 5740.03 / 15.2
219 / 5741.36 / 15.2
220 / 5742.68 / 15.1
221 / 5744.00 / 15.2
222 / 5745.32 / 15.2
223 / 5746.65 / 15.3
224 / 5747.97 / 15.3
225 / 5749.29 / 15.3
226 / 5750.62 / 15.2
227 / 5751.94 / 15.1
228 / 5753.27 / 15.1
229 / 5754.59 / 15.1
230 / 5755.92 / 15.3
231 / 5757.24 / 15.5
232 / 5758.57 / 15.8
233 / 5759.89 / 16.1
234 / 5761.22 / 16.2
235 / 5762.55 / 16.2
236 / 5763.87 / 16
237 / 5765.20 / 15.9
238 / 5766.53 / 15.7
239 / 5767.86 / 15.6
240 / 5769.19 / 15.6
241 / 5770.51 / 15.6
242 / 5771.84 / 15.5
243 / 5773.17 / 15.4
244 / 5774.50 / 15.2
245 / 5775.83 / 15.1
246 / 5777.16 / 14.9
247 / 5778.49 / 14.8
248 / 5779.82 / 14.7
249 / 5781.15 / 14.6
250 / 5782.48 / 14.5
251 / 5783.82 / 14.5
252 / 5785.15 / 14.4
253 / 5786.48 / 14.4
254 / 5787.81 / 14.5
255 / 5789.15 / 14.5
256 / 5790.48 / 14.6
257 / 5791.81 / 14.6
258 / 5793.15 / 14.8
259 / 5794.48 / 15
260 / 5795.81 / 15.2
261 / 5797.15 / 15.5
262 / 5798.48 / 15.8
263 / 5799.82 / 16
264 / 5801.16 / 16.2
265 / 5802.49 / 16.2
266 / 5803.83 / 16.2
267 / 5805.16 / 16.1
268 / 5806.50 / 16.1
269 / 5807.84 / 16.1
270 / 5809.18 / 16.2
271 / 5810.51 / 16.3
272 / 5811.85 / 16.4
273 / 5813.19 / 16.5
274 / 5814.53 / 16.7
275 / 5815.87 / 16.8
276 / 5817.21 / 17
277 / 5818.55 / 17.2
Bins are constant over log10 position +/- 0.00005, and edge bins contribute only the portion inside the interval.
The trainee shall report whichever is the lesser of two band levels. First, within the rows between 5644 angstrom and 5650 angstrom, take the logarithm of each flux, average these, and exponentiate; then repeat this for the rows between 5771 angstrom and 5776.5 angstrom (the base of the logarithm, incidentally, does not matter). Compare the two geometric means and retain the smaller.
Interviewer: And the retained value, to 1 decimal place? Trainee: 14.2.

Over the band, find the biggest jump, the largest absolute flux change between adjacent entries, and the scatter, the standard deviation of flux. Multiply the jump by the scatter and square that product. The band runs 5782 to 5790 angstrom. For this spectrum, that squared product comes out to 0.0000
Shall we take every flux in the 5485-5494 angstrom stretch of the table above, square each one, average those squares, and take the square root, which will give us 14.1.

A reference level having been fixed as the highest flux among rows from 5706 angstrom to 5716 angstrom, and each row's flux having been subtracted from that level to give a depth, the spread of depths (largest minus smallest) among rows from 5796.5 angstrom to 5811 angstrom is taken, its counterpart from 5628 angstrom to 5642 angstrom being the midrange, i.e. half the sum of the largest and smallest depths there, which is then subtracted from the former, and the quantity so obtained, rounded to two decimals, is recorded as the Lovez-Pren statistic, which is 0.75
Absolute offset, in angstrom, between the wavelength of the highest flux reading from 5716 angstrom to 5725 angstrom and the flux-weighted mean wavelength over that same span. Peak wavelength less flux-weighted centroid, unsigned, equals 3.9 angstrom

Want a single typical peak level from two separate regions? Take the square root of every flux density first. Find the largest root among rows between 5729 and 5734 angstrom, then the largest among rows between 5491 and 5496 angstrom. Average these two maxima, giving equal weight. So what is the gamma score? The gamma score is 3.90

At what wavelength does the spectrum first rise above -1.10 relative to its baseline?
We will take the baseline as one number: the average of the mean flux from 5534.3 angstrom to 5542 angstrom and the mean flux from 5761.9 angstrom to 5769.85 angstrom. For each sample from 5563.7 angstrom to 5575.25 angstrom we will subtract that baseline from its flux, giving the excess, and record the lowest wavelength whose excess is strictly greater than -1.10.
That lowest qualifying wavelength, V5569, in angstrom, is 5564.35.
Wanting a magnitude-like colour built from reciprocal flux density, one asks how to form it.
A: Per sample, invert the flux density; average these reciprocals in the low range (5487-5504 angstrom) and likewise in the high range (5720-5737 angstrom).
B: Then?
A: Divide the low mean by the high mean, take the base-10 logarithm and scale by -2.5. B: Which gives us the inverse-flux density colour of -0.21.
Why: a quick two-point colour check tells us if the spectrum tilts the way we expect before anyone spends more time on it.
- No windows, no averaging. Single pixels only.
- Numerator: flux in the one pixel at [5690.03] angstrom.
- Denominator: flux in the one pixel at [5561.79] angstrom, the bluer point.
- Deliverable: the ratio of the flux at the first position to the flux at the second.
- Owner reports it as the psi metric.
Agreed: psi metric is 1.02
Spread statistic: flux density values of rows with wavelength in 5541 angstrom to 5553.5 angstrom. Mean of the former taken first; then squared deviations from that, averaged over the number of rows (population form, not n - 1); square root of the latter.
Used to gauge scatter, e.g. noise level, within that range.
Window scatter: 0.28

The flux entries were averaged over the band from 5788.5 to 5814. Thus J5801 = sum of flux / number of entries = 15.7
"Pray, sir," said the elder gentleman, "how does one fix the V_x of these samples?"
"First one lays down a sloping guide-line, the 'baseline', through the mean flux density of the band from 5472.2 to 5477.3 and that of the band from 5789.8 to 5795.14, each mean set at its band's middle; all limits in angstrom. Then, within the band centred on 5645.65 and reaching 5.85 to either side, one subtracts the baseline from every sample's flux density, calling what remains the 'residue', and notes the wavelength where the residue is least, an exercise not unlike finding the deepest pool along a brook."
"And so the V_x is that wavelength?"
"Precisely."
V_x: 5646.96 angstrom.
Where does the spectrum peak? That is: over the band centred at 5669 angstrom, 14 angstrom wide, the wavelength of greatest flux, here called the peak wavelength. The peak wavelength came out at 5675.64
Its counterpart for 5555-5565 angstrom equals 5561.79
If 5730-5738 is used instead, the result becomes 5730.79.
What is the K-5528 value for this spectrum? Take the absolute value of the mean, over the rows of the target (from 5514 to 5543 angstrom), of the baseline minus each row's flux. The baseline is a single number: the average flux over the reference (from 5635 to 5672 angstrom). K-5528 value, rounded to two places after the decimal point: 0.09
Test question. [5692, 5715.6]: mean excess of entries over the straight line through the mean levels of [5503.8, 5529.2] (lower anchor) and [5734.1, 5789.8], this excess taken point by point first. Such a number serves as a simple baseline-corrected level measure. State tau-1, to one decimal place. -0.3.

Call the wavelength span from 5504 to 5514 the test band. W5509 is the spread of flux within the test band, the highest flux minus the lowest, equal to 1.1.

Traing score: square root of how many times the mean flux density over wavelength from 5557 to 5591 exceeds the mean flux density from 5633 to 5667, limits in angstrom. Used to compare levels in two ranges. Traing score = 0.970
